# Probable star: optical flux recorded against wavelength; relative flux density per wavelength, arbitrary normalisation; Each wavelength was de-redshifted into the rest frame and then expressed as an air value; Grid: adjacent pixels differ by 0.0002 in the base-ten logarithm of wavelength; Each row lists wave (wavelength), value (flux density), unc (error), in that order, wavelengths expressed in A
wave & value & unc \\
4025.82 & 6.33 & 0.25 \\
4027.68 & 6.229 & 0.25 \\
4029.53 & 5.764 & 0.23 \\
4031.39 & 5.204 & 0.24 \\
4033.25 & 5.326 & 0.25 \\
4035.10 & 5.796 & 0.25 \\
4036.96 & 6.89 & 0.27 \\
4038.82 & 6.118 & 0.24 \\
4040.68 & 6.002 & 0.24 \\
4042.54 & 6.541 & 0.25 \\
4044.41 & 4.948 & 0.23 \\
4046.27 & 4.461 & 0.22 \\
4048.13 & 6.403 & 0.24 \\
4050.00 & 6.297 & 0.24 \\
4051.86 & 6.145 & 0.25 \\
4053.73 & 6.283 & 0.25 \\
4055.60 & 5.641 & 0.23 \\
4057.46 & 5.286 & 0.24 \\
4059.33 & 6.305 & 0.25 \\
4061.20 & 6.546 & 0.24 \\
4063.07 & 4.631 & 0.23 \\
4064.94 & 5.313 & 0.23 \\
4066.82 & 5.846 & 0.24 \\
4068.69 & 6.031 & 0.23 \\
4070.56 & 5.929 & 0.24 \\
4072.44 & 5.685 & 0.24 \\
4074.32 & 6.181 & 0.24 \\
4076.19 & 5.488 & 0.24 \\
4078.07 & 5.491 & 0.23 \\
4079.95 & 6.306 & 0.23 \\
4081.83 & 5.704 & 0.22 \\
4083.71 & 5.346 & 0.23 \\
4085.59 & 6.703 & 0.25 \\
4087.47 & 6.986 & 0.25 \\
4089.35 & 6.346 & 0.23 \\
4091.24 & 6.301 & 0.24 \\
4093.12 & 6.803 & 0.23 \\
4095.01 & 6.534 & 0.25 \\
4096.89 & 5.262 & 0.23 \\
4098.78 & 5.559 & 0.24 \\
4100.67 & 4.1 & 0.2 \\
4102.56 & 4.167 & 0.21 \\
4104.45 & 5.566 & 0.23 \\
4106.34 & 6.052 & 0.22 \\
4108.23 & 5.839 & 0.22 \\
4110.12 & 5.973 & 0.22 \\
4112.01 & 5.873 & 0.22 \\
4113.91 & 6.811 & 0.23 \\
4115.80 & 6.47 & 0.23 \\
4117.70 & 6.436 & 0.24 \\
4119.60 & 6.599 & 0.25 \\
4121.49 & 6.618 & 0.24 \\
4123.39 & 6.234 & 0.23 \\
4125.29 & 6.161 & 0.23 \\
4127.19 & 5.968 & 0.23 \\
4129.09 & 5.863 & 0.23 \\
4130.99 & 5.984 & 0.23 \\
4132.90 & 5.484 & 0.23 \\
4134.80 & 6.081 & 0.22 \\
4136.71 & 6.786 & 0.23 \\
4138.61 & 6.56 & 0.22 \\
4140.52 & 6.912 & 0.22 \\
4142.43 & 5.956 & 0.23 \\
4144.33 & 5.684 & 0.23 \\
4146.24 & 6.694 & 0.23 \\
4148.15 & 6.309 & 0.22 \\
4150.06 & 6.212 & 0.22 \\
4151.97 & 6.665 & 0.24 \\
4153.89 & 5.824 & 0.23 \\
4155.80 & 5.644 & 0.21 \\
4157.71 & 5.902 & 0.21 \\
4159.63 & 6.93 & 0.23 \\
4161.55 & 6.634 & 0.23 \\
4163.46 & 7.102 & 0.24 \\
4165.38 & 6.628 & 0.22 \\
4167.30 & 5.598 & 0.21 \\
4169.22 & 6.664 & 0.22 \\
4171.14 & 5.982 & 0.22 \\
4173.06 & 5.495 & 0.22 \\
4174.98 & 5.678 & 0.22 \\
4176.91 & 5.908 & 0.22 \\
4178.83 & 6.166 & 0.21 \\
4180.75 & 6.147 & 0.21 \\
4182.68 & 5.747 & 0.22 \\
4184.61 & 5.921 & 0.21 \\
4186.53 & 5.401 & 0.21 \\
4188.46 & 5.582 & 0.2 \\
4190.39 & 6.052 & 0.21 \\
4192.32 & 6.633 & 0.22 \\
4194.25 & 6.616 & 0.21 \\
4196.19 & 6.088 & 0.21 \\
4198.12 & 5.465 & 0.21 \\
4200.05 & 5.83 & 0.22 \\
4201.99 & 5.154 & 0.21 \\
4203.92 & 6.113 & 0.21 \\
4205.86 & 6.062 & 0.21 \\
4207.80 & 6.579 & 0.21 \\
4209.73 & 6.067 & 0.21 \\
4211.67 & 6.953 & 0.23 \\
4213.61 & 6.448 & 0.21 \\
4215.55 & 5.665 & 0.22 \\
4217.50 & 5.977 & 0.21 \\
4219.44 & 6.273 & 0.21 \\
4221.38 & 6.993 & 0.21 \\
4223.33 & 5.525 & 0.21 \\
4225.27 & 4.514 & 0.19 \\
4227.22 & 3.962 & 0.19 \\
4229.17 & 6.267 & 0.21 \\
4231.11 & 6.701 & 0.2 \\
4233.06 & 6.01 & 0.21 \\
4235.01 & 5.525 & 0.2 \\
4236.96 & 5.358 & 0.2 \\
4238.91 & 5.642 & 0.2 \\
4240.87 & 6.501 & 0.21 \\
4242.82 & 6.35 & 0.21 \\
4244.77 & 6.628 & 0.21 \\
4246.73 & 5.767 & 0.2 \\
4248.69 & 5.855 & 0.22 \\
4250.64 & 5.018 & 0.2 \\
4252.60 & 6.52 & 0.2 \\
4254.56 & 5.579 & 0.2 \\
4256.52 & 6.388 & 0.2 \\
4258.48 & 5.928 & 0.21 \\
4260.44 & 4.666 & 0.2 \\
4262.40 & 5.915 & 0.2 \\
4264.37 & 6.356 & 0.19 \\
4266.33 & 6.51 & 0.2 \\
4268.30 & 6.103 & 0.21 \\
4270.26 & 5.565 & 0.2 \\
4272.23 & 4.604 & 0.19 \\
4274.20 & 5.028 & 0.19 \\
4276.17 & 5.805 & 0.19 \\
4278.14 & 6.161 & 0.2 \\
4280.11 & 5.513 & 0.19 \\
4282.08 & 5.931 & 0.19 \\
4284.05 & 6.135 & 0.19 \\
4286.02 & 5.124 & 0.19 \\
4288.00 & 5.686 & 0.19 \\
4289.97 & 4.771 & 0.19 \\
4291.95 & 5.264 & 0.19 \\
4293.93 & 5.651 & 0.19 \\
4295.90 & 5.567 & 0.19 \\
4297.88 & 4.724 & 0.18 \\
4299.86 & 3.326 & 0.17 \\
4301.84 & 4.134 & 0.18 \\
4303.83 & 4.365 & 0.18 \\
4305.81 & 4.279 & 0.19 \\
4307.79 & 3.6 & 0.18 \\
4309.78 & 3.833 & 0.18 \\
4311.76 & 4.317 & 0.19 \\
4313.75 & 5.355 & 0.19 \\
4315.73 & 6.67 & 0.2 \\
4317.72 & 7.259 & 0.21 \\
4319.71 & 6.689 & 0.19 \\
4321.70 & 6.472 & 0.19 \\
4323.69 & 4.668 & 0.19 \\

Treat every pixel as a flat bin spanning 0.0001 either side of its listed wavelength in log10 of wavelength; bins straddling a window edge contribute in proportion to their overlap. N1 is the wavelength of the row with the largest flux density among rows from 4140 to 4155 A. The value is 4140.52 A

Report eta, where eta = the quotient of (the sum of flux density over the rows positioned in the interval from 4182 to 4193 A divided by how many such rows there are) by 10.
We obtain 0.59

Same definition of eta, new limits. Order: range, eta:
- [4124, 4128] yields 0.61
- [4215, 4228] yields 0.56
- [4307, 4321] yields 0.54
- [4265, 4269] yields 0.63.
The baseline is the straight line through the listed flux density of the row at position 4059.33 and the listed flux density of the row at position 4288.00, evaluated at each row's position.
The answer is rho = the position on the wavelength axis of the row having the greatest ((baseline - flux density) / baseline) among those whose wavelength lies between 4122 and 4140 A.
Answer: 4132.90 A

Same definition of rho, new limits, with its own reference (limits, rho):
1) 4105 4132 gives 4108.23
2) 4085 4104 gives 4100.67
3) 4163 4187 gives 4186.53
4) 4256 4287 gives 4272.23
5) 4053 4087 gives 4063.07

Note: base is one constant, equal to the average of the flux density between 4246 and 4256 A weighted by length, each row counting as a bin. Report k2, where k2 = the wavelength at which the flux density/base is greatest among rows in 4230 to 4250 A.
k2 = 4231.11 A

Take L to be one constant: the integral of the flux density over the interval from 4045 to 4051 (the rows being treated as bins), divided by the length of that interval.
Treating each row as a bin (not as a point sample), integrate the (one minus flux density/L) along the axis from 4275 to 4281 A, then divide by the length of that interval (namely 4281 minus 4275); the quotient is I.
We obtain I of -0.02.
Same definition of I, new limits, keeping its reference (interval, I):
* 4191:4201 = -0.08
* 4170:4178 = -0.02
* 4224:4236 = 0.03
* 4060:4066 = 0.03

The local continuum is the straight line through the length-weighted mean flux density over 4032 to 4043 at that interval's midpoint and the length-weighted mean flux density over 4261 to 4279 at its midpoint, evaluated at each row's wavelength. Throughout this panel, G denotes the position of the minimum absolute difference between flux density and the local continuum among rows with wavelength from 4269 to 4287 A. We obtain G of 4276.17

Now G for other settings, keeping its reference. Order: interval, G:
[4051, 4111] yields 4110.12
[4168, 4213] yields 4200.05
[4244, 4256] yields 4246.73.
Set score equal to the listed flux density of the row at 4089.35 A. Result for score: 6.346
